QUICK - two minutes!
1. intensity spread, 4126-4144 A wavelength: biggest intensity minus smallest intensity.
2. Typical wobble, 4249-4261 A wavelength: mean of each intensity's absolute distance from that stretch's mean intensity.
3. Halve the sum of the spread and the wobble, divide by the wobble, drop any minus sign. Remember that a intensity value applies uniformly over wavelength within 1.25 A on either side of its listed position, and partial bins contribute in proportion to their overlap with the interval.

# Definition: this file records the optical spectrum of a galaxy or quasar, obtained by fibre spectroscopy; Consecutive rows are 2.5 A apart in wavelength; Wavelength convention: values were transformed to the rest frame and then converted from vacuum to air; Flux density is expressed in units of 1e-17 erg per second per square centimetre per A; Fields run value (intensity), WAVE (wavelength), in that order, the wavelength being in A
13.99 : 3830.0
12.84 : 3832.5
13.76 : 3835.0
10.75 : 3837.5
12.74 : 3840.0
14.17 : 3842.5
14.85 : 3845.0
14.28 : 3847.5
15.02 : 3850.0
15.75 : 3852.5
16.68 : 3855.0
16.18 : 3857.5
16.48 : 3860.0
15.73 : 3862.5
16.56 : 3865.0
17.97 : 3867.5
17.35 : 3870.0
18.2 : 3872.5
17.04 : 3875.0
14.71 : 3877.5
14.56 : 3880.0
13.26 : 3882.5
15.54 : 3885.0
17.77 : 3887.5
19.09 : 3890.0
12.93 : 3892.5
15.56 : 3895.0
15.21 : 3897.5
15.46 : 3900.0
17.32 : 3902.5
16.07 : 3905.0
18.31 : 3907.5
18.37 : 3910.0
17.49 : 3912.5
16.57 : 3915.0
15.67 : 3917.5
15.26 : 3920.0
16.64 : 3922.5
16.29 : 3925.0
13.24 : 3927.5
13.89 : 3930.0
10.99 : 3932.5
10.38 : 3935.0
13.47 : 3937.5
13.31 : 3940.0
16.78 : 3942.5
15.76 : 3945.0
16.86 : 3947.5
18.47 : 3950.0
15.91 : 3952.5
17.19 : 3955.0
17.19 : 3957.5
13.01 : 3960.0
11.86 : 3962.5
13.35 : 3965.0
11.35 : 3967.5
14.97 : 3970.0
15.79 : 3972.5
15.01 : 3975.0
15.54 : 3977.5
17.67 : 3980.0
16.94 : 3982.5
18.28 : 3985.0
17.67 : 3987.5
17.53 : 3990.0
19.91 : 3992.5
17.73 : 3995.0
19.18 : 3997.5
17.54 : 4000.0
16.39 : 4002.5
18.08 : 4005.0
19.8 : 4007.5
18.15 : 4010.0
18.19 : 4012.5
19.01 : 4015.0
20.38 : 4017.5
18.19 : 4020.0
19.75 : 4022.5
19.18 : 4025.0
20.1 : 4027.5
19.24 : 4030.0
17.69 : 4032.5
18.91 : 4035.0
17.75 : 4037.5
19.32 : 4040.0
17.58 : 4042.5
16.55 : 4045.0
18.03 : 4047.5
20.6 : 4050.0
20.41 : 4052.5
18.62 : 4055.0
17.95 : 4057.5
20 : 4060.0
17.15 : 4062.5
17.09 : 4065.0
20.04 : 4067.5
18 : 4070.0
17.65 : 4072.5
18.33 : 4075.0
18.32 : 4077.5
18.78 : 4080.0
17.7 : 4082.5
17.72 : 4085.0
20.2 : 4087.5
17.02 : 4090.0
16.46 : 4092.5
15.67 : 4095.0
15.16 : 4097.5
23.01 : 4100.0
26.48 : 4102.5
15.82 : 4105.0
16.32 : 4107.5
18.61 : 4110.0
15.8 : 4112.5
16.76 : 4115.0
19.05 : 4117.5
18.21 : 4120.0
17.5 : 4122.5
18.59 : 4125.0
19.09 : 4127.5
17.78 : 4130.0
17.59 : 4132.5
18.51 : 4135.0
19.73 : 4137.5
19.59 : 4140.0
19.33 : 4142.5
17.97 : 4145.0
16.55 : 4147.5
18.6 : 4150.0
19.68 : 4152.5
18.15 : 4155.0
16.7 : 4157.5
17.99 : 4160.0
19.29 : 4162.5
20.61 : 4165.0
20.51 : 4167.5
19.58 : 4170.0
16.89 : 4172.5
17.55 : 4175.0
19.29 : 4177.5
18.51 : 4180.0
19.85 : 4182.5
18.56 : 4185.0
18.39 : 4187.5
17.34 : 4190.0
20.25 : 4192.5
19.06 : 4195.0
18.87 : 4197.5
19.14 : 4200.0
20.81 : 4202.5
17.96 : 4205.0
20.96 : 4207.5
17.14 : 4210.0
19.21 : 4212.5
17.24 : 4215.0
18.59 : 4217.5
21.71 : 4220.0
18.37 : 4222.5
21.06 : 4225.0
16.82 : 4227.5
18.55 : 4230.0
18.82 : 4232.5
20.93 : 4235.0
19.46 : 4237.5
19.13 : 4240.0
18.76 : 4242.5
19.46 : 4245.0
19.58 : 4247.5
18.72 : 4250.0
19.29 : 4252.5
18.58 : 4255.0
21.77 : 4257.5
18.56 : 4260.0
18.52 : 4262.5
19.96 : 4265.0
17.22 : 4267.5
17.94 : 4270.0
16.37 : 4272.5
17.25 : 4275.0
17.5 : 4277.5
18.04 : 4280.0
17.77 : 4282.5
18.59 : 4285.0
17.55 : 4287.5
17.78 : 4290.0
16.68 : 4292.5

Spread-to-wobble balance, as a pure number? 1.6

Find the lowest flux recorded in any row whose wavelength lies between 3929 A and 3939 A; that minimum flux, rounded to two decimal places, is 10.38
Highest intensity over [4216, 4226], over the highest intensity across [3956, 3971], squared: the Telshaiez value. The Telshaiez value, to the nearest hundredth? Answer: 1.60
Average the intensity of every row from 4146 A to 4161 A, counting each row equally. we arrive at 17.9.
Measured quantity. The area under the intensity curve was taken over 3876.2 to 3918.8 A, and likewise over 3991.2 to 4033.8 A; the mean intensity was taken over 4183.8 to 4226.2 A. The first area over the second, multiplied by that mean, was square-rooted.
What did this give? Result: 4.05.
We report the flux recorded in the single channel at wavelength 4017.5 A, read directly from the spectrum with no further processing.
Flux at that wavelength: 20.38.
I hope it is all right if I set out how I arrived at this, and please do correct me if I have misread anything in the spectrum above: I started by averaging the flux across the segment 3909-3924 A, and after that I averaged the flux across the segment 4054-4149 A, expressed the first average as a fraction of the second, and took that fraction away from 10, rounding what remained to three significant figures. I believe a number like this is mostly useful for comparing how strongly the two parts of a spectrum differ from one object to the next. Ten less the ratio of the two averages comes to 9.09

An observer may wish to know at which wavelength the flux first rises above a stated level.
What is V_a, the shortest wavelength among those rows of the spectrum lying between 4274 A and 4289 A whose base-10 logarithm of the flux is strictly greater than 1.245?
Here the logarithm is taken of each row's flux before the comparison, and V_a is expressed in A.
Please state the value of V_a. 4280.0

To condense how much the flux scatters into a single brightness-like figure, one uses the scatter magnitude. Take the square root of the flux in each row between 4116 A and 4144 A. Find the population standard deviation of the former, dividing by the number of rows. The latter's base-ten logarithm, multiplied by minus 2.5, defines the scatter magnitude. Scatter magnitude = 2.6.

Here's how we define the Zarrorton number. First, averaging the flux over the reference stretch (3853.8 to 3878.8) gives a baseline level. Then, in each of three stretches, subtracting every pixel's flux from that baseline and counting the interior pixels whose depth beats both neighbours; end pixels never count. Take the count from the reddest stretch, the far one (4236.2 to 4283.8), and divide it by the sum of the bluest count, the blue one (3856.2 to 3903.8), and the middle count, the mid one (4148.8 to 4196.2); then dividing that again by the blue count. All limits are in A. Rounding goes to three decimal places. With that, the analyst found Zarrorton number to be 0.133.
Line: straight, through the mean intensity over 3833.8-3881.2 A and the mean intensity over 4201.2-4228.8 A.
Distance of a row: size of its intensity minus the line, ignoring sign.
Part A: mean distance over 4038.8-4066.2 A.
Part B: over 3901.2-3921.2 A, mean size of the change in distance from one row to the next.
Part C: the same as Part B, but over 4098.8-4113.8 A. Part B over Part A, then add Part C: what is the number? 3.23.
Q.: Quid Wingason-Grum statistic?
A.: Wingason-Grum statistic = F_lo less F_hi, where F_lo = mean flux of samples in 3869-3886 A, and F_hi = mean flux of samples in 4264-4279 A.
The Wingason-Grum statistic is -1.9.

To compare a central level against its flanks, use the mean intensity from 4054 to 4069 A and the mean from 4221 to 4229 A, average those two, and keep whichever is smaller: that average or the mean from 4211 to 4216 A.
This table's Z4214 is 18.2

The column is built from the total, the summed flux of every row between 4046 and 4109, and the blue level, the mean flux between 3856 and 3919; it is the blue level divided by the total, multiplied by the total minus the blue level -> 15.8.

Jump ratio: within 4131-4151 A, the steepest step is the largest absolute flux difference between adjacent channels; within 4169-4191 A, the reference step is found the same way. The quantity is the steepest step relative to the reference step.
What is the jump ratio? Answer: 0.8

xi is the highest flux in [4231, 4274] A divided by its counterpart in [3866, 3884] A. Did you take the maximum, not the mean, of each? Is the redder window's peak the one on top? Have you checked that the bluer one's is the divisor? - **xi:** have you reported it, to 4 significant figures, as 1.196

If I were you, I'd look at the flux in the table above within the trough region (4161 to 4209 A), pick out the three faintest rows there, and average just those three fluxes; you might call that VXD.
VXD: 17.3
